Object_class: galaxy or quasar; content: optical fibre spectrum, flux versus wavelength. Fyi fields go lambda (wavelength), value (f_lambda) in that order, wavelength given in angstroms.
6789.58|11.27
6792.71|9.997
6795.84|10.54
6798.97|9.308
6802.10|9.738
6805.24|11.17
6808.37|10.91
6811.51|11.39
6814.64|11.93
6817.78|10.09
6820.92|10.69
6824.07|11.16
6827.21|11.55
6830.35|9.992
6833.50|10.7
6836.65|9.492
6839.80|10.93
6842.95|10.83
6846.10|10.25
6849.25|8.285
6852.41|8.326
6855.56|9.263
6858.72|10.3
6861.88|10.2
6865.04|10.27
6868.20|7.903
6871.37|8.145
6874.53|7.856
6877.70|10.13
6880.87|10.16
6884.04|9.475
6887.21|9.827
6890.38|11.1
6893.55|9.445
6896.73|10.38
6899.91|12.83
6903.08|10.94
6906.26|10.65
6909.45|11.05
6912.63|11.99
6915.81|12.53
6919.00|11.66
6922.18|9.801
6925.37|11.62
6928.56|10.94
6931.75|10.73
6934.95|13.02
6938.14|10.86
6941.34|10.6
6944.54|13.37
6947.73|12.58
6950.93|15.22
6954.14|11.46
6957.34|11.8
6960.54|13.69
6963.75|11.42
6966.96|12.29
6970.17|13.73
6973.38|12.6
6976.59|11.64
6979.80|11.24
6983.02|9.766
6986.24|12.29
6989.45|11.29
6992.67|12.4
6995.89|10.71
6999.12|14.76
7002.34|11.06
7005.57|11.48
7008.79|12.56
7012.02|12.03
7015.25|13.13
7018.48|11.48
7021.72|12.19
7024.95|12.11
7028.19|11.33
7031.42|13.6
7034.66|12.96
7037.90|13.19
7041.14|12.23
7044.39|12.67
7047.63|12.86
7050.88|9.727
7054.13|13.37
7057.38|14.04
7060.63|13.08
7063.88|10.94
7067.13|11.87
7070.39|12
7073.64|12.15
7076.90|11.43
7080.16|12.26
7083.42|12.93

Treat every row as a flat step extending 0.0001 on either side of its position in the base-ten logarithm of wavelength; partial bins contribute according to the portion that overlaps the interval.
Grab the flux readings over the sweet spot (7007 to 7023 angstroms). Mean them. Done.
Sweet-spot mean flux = 12.3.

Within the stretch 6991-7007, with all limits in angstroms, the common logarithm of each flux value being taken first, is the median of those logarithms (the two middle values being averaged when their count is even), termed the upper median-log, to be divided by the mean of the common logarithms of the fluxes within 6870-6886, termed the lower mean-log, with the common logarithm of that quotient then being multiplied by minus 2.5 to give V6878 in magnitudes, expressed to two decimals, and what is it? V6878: -0.11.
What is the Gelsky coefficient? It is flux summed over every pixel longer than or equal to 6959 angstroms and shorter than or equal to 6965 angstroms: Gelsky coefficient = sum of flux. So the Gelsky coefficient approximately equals 25.1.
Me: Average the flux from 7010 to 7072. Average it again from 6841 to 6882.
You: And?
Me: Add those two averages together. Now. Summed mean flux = 21.7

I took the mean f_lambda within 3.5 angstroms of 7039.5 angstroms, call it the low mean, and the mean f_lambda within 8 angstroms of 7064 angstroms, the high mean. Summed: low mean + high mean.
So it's 25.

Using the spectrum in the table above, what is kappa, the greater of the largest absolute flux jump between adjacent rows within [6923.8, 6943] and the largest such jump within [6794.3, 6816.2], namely 2.3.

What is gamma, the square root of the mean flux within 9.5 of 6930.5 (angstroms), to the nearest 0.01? 3.34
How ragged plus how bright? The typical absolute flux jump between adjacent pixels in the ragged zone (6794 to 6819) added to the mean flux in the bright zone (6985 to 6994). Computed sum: 12.9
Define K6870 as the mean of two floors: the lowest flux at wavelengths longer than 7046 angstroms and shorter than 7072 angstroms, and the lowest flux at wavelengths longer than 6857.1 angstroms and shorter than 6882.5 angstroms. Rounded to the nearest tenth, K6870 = 8.8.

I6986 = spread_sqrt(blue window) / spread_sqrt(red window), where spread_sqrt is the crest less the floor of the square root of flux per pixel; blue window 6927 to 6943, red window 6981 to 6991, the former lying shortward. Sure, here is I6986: 0.93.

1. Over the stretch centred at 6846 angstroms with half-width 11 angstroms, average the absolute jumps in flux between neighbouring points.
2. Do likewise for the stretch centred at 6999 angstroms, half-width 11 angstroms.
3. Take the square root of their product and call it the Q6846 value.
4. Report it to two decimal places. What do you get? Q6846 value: 1.30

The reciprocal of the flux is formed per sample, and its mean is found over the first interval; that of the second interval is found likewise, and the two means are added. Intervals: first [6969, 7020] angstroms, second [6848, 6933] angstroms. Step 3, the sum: 0.184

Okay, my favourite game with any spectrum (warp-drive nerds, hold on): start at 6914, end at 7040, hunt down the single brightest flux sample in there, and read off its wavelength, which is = 6950.93 angstroms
